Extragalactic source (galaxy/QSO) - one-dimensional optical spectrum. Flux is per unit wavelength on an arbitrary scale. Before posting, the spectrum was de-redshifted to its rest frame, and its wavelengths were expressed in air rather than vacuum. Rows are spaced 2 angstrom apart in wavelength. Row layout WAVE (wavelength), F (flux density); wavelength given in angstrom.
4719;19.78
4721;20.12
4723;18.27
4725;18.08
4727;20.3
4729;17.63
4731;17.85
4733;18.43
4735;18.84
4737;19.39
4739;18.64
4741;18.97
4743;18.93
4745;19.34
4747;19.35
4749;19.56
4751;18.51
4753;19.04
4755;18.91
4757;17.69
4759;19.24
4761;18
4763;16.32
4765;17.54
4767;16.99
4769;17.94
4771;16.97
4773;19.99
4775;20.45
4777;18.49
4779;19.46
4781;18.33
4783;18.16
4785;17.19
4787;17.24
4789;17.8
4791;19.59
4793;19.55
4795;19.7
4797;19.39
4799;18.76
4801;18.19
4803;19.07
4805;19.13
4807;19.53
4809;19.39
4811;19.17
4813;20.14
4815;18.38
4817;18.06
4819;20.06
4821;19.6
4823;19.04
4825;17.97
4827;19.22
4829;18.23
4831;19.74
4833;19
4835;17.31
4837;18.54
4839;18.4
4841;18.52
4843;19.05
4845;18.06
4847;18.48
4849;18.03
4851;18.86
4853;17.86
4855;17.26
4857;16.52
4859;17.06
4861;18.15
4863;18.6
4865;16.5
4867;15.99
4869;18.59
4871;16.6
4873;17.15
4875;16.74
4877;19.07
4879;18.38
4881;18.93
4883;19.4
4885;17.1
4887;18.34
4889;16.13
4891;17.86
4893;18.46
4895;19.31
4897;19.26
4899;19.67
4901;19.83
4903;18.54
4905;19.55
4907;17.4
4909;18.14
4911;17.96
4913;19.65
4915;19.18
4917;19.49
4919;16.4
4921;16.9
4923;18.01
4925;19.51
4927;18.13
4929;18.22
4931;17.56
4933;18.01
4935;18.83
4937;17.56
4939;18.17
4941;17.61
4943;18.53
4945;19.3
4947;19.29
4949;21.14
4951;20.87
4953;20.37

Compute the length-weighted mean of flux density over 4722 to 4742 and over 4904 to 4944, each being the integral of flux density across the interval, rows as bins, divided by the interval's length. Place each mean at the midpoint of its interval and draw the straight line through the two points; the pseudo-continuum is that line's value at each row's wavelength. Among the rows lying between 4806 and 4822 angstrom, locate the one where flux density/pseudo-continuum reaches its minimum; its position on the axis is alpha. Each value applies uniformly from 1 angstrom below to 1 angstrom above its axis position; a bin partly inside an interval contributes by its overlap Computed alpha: 4817 angstrom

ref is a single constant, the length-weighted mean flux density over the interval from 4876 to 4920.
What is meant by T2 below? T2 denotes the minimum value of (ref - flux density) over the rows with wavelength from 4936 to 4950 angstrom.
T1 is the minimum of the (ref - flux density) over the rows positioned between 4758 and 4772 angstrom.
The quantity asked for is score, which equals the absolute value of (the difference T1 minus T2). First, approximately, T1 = -0.7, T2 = -2.59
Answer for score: 1.9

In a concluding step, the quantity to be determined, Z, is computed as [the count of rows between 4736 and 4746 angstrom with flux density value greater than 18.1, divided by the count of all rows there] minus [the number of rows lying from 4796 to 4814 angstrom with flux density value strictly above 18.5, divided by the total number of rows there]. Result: 0.1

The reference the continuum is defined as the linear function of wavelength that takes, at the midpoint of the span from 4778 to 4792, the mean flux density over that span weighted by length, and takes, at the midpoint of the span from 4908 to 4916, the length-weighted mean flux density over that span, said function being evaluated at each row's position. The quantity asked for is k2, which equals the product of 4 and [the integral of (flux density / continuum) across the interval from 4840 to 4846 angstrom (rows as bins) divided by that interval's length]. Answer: 4.02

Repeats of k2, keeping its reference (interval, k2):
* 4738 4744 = 4.17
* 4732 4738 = 4.18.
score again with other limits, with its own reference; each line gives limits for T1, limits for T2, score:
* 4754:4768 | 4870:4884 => 0.2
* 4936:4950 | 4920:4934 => 1.6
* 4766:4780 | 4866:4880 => 1.4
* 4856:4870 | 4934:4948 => 0.7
